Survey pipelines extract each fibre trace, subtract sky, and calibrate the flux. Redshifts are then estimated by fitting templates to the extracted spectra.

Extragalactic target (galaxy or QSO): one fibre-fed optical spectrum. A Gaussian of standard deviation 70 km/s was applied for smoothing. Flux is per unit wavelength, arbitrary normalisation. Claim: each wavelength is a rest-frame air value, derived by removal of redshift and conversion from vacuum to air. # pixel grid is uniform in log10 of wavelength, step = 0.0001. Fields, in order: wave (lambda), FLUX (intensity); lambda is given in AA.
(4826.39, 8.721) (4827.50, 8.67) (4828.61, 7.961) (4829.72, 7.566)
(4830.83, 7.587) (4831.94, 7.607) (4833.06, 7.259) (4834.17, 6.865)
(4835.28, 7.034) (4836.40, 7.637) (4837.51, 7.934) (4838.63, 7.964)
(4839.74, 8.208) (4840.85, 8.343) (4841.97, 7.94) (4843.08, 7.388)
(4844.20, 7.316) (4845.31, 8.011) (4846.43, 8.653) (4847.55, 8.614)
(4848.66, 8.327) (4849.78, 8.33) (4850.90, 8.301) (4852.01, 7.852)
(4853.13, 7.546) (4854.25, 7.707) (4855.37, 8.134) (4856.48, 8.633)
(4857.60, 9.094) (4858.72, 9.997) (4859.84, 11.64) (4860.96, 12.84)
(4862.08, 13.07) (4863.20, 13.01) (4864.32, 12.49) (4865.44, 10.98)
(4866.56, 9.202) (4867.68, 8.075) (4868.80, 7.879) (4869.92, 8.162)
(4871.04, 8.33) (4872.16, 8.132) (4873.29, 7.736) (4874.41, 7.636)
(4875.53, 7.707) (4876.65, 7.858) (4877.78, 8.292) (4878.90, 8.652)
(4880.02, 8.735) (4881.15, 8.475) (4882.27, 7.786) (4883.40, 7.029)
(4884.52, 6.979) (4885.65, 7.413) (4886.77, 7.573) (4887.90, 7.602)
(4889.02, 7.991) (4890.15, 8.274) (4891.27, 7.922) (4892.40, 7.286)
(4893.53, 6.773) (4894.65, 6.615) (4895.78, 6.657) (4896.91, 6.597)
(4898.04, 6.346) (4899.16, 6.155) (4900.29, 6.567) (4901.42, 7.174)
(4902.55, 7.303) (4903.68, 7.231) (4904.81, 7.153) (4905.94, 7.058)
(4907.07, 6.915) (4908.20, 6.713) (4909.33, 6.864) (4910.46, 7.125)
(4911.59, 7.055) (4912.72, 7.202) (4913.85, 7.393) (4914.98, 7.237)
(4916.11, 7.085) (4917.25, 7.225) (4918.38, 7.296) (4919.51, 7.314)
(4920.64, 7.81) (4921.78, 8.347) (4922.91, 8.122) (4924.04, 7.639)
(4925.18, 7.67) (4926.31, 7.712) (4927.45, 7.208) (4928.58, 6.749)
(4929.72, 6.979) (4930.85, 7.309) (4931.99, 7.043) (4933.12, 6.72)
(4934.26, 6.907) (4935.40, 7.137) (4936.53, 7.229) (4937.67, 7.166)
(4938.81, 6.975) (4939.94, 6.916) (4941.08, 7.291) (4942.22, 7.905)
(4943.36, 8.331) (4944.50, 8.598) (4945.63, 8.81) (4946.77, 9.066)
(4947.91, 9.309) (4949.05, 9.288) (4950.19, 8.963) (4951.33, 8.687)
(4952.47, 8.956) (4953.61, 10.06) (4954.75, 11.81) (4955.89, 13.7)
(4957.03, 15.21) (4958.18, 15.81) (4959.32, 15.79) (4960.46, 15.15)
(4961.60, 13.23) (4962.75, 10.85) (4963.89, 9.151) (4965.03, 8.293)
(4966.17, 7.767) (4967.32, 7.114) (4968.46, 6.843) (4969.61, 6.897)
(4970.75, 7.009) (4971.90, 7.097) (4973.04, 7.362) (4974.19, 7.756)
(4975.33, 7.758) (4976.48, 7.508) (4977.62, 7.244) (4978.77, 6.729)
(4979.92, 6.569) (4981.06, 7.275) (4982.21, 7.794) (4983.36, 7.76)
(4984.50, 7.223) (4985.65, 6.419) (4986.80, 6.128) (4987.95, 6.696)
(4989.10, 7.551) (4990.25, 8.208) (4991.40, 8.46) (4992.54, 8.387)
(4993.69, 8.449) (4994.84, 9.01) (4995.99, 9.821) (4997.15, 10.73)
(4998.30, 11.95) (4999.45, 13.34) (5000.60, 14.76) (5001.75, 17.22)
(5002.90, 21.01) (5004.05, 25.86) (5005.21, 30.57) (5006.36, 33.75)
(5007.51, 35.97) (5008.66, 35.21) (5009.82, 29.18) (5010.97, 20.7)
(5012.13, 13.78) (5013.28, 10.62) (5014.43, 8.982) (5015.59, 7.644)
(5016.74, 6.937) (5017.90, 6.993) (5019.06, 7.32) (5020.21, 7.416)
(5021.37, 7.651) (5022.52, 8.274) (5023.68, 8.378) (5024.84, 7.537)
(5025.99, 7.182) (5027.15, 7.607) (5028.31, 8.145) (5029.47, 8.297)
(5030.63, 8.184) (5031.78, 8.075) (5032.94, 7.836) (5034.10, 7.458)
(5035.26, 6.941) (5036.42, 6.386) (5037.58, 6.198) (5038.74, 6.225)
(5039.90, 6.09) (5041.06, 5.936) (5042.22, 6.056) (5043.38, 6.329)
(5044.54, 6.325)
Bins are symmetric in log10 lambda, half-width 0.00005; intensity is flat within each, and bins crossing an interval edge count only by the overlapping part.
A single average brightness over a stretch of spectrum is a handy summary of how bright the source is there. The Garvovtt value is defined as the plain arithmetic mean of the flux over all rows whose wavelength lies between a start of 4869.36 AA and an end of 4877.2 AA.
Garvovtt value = 7.9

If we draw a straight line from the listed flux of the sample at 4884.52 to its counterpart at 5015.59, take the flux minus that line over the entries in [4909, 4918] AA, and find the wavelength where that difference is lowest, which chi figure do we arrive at 4909.33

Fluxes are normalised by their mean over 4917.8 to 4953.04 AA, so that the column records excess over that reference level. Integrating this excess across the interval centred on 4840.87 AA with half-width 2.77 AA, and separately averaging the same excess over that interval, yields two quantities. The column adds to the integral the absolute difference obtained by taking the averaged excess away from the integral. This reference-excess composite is 1.8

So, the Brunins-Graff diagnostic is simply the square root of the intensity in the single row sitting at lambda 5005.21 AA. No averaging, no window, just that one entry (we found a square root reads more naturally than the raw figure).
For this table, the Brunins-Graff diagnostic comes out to 5.5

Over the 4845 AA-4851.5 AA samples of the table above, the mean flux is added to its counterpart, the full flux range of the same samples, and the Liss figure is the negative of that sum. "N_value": -9.0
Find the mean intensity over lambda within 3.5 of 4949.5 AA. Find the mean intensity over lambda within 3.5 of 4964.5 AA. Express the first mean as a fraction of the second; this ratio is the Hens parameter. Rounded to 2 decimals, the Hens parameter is 0.96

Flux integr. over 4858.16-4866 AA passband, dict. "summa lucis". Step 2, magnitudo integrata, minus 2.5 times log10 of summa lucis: -4.93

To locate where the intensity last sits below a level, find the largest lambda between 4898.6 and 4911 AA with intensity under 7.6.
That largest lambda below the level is 4910.46 AA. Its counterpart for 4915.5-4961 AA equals 4941.08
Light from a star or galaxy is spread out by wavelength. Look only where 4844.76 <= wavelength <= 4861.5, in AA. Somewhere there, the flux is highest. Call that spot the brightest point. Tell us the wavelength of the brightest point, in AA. 4860.96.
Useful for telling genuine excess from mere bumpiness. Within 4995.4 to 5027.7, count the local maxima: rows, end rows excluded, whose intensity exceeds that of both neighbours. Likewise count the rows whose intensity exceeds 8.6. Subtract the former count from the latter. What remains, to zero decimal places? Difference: 15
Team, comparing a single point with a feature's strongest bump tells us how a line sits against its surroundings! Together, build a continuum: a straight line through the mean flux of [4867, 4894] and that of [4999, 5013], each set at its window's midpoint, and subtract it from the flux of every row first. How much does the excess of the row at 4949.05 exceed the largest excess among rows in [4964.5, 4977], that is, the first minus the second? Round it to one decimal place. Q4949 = 3.1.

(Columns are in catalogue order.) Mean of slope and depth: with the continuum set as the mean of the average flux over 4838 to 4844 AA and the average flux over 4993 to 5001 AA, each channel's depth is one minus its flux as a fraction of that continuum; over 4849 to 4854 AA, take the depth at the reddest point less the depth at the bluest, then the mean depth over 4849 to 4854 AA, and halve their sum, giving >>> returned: 0.12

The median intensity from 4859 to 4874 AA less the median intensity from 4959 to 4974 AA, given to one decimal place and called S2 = 1.4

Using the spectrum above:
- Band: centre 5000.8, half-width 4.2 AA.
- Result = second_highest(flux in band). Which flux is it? 21.01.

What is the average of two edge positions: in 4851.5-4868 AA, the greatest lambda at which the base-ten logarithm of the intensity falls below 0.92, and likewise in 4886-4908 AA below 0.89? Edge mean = 4887.4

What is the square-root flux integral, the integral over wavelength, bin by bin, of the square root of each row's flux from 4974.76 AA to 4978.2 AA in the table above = 9.4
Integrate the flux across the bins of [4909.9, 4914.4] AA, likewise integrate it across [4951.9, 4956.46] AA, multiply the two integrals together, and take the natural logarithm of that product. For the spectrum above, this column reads 7.41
